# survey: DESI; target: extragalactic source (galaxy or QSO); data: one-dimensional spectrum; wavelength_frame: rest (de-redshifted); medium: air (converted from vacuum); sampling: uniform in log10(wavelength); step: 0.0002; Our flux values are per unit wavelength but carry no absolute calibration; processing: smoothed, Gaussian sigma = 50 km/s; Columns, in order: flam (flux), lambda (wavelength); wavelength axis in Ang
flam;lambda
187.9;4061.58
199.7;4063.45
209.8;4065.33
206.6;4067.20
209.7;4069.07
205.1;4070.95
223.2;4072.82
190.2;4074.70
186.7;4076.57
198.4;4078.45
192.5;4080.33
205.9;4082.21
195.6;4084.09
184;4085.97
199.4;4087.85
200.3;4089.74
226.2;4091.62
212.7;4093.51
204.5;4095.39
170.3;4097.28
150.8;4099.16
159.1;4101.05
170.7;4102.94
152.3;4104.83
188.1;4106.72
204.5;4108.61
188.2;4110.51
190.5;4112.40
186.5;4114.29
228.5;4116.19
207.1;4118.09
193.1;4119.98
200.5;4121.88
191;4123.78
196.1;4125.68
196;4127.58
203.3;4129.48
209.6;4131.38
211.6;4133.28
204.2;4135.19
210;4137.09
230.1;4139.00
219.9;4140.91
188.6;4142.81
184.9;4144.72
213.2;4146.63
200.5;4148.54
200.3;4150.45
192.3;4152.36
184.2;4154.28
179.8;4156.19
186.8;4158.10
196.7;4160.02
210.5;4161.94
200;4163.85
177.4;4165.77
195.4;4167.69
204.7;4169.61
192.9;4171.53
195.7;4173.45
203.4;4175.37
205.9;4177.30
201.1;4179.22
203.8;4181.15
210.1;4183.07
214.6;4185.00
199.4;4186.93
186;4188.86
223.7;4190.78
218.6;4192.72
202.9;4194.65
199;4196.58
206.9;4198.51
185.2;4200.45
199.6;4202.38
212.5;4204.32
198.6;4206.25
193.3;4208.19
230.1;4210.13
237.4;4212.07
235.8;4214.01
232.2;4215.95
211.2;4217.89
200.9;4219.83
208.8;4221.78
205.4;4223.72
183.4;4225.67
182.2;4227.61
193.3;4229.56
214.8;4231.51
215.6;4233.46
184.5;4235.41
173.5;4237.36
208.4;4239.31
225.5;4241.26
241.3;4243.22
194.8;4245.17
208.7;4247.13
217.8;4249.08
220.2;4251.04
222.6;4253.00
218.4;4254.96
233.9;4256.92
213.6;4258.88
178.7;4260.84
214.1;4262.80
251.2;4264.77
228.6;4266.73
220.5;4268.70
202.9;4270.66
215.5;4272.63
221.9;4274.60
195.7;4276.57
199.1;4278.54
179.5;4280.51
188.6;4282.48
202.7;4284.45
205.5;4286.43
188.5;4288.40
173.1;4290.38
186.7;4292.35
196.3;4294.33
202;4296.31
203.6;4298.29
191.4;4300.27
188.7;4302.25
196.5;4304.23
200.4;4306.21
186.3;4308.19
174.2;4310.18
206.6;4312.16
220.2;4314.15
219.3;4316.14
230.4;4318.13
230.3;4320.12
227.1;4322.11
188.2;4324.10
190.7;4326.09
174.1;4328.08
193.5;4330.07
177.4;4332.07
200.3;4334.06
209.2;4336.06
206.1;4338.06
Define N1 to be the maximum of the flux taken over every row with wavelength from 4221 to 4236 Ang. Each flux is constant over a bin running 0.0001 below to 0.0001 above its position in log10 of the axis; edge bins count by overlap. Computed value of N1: 215.6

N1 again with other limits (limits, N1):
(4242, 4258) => 241.3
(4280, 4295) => 205.5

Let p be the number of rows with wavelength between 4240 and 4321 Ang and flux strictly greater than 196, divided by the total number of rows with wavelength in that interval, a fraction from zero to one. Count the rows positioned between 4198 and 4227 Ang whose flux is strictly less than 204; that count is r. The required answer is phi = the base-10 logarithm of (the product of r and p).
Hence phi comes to 0.6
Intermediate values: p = 0.71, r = 6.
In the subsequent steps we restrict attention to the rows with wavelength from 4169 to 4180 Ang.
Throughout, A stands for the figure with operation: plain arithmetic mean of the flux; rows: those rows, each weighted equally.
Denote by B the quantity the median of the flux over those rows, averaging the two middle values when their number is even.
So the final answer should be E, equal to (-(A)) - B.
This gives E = -403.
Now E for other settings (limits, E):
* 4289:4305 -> -386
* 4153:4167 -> -378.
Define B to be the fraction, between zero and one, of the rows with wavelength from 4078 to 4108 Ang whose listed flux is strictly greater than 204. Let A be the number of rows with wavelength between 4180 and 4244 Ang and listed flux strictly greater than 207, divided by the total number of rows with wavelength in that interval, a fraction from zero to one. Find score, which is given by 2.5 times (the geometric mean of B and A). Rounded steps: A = 0.48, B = 0.25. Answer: 0.87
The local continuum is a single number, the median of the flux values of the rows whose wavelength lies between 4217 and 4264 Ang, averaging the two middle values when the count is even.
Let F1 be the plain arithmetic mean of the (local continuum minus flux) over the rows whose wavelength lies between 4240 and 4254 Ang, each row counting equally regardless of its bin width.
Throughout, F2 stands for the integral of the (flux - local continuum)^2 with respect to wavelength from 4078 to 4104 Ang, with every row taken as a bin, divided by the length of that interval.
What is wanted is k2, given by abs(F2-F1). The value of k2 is 824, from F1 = -9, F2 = 815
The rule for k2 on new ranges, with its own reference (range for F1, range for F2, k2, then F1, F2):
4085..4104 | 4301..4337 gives 393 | 22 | 415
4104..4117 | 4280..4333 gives 414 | 19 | 433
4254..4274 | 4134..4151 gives 210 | -8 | 202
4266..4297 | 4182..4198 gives 129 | 10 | 138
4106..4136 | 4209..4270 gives 369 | 10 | 379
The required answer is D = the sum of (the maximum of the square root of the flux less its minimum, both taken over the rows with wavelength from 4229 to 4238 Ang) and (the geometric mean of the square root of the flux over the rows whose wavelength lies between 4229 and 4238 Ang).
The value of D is 15.5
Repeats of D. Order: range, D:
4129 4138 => 14.7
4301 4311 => 14.7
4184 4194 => 15.7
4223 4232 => 15.1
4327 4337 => 15.1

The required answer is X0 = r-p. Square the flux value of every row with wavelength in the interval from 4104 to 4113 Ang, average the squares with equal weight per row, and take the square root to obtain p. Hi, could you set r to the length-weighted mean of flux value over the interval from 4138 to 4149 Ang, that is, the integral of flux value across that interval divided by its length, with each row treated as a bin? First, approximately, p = 186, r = 206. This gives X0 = 21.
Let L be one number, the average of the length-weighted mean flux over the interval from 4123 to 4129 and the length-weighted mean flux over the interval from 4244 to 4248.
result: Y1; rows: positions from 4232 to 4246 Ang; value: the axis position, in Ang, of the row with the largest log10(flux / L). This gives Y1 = 4243.22 Ang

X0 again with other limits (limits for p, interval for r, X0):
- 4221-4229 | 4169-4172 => 4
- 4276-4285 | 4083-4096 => 10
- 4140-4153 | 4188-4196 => 7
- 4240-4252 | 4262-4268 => 13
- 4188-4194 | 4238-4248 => 4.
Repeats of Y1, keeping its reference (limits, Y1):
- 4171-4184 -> 4183.07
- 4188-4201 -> 4190.78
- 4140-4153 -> 4140.91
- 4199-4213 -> 4212.07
